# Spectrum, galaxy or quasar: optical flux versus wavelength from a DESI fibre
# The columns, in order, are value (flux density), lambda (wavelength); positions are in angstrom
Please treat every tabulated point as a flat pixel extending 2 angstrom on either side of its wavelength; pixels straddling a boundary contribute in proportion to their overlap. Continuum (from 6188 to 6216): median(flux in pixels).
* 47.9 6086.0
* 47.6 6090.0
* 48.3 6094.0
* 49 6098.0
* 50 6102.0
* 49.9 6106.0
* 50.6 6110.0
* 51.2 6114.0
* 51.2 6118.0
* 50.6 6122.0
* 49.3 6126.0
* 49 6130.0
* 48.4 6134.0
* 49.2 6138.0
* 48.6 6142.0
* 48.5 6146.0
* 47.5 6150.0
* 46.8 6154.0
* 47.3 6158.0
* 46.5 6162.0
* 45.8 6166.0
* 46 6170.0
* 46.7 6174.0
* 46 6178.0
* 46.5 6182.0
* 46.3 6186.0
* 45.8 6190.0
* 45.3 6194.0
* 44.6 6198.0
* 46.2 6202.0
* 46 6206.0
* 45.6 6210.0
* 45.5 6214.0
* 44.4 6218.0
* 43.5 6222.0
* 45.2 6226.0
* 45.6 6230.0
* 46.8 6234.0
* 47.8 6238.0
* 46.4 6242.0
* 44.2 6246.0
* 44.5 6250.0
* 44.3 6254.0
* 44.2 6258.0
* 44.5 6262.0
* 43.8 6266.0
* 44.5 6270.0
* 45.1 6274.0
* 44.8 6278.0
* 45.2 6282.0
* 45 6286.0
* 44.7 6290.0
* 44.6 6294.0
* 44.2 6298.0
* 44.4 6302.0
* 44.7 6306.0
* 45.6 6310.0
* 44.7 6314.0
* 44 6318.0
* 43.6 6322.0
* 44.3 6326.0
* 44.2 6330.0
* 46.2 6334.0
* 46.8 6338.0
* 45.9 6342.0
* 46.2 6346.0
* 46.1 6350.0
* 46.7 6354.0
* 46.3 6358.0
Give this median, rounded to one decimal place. 45.6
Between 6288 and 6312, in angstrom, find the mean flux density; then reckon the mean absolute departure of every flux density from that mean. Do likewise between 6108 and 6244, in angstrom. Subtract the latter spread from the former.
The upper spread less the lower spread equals -1.3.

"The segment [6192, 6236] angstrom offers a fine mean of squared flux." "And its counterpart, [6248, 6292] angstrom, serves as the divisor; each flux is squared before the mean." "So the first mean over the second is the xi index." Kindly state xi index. 1.03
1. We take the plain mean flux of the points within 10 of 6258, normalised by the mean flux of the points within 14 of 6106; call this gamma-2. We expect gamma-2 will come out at 0.88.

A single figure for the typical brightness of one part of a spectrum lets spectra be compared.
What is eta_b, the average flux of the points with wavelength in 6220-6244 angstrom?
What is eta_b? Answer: 45.9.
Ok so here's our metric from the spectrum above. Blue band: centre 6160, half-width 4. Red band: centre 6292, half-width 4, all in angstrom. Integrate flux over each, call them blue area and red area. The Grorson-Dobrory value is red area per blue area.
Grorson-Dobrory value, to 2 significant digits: 0.95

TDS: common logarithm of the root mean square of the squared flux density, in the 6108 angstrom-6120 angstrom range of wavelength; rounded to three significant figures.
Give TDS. 3.42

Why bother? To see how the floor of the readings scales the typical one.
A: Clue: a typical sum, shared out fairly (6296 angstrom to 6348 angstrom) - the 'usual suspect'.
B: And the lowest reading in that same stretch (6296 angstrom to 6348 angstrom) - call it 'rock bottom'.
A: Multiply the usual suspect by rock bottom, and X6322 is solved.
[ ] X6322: 1961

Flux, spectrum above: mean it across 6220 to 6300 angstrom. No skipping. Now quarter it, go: 11.2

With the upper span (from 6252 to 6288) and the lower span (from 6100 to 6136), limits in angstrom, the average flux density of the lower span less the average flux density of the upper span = 5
